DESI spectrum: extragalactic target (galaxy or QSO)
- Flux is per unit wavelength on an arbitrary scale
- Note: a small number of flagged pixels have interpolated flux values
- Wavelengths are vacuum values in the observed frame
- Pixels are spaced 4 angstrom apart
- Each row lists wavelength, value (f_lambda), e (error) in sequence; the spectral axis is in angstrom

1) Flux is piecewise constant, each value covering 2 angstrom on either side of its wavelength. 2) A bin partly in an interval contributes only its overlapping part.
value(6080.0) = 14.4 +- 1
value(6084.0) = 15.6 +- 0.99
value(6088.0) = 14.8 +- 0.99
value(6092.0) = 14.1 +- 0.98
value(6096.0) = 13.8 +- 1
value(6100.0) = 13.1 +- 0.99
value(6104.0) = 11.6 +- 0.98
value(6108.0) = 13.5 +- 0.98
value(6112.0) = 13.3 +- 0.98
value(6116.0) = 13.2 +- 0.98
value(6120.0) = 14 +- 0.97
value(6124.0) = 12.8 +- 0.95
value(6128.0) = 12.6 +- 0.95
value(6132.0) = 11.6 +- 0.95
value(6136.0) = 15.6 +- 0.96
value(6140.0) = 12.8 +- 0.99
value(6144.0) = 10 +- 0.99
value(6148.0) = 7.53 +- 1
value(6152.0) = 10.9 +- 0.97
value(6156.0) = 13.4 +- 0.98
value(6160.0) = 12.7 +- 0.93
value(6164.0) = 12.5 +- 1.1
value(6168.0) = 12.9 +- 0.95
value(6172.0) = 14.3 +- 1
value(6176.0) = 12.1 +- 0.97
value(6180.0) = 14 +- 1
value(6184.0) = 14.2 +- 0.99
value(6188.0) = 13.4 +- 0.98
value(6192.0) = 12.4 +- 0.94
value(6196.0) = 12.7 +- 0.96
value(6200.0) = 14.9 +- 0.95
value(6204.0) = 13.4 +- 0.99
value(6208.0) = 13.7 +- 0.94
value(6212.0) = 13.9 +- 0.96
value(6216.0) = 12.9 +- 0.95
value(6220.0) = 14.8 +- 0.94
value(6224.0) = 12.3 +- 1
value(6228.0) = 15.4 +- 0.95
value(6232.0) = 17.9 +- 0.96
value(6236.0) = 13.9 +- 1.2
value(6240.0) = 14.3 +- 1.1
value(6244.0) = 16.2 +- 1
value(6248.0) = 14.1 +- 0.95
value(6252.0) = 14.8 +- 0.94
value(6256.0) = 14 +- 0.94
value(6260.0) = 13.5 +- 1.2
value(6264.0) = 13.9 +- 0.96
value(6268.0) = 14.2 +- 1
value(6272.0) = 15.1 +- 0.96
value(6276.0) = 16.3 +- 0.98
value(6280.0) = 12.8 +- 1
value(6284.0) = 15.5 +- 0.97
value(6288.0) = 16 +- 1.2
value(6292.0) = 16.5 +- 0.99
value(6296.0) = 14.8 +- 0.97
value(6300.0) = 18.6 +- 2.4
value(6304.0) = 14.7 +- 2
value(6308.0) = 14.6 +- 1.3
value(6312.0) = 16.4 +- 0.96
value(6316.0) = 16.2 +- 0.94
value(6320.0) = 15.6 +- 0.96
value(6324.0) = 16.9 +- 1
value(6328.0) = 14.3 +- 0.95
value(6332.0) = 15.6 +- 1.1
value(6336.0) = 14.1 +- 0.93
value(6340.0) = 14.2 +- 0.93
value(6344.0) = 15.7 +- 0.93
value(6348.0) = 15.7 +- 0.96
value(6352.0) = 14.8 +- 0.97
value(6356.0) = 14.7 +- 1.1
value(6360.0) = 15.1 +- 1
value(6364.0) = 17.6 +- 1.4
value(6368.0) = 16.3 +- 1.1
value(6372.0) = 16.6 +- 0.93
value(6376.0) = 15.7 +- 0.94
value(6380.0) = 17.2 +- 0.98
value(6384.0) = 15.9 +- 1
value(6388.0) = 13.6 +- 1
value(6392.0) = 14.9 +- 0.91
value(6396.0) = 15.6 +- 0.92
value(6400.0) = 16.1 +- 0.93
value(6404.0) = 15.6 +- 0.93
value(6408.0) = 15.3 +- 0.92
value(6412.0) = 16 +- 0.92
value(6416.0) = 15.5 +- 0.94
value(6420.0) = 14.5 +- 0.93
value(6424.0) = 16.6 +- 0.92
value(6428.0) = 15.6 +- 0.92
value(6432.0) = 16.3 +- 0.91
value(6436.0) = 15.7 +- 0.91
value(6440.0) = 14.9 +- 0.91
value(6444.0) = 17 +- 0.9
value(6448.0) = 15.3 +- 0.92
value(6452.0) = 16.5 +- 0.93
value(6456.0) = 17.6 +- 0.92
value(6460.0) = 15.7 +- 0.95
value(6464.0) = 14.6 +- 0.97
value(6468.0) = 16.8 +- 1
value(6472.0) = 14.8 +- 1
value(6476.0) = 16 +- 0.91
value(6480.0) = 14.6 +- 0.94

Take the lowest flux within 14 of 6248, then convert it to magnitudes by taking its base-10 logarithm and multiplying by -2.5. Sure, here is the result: -2.83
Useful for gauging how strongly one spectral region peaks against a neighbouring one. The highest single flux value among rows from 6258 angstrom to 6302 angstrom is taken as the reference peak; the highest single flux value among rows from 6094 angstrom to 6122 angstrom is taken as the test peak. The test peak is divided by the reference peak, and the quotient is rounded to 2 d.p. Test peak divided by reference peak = 0.75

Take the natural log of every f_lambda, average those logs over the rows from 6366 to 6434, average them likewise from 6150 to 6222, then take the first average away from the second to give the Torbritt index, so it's -0.17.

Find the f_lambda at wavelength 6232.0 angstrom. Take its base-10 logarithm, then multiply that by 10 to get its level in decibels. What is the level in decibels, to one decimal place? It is 12.5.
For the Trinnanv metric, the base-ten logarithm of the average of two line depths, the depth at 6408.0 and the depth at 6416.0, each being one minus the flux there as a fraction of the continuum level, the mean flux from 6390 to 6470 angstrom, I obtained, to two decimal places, -1.59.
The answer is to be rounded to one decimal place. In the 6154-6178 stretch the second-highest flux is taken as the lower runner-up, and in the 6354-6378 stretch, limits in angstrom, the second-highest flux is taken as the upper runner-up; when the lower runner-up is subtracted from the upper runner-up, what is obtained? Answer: 3.2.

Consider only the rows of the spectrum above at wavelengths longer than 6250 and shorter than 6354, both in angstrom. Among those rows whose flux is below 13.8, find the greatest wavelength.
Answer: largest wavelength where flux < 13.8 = 6280.0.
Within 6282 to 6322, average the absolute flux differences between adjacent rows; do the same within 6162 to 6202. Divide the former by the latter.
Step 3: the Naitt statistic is 1.3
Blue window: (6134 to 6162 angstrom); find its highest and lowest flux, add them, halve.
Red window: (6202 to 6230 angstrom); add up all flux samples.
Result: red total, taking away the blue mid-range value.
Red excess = 85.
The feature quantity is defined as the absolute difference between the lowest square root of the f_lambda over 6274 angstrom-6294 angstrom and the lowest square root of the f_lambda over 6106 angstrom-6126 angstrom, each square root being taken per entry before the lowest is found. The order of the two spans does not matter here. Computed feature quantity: 0.00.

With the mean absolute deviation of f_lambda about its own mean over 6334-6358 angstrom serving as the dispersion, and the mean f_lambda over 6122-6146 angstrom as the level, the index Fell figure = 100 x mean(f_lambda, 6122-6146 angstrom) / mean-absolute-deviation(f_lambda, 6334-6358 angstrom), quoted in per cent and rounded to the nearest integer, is 2262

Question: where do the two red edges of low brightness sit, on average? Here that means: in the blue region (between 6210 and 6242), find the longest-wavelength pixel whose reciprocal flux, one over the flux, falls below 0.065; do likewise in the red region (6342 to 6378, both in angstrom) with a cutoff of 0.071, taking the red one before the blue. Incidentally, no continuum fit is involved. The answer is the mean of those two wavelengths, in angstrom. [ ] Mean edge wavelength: 6304 angstrom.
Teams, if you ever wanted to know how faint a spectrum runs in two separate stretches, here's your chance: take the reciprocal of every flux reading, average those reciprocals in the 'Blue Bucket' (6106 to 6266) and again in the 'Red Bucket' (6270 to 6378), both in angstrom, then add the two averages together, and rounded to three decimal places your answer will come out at 0.141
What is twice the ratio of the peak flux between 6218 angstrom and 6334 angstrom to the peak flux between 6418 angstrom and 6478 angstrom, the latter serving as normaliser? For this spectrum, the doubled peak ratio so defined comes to 2.11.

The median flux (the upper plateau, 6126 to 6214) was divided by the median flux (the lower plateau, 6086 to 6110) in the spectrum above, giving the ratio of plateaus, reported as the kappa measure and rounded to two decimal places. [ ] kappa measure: 0.94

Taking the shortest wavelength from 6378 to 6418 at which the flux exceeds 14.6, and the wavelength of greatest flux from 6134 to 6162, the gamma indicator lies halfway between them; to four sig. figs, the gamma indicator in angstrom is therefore 6258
